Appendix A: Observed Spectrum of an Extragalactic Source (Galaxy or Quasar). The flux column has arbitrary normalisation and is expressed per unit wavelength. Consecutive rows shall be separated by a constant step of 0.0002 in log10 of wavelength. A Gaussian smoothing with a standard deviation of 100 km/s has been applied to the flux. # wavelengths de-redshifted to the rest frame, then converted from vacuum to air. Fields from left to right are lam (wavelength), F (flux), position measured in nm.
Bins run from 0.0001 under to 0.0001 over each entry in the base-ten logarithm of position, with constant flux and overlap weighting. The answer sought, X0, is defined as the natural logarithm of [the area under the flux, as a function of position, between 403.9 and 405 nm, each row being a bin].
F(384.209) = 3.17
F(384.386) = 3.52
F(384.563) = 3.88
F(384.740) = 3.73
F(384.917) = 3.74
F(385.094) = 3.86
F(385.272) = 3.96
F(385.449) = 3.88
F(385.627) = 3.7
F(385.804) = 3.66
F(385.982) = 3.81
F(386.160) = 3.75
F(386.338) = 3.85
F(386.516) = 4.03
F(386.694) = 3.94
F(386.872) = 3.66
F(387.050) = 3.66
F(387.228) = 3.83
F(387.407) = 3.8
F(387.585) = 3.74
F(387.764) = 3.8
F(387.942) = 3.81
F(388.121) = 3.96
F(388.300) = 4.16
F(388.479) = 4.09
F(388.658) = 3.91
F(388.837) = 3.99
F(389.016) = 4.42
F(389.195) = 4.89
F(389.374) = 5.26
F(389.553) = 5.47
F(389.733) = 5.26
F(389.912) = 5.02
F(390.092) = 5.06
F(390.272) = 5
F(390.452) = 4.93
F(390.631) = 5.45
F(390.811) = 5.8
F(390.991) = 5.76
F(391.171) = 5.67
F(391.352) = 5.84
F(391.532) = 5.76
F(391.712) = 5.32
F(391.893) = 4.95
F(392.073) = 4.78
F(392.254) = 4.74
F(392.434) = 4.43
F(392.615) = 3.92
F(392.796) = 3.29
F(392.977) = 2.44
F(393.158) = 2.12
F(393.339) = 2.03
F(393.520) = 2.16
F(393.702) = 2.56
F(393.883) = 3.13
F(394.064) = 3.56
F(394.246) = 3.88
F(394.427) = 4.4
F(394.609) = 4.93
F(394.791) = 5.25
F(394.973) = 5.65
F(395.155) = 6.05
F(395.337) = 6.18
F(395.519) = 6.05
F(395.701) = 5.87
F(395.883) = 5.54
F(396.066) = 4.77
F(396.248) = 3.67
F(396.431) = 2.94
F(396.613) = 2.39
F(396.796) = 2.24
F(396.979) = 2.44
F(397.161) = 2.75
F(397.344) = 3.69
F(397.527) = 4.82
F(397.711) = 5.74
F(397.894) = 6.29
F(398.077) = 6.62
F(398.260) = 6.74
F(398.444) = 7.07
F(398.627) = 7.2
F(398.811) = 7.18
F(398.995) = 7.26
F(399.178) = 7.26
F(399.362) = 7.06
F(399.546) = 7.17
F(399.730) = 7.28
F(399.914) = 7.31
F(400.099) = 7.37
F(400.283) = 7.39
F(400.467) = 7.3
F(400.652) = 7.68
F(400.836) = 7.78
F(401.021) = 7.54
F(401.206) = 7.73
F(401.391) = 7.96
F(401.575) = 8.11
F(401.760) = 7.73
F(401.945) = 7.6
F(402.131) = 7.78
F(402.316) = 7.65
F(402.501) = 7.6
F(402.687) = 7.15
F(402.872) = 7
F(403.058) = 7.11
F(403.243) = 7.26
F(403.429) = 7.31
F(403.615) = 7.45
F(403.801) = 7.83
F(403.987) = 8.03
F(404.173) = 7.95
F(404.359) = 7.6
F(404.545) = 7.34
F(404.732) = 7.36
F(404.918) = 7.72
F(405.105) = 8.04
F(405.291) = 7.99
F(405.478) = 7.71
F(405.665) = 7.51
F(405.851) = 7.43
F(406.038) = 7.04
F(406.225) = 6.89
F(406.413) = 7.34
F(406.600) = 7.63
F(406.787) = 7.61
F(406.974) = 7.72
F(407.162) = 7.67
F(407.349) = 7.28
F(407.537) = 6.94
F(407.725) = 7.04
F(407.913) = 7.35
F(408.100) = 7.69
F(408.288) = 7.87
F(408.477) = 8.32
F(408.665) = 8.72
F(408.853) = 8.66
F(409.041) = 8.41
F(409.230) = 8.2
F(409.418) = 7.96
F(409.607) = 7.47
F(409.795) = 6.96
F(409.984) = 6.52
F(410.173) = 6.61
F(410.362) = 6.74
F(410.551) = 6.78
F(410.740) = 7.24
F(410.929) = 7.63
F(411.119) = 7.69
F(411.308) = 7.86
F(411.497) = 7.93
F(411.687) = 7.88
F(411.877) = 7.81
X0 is 2.13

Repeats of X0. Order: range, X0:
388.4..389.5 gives 1.59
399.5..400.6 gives 2.09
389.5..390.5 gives 1.63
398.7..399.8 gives 2.07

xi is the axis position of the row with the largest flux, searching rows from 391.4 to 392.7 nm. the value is 391.532 nm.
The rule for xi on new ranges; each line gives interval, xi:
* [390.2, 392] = 391.352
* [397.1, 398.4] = 398.260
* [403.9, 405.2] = 405.105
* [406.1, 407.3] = 406.974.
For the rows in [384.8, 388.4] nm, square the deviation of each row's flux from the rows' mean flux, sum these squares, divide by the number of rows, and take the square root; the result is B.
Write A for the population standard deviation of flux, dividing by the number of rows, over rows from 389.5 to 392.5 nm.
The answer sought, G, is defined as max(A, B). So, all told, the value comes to 0.42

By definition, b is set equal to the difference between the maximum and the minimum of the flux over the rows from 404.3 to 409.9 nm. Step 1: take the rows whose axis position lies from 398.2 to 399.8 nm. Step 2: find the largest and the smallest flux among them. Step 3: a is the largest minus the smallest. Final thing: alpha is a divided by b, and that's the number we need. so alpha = 0.3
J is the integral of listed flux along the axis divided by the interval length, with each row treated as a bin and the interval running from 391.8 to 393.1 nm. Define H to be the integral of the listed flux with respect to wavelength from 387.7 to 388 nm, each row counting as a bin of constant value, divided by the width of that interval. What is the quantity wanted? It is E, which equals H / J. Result 0.95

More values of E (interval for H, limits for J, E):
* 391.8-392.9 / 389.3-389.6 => 0.81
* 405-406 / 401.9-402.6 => 1.01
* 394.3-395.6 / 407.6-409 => 0.69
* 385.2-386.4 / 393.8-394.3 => 1.08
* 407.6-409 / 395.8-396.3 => 1.68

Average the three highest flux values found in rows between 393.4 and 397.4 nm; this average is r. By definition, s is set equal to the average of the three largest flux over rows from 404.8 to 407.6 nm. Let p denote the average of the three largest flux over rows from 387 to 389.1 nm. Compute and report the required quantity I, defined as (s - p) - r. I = -2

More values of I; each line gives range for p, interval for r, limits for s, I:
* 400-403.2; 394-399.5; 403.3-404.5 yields -7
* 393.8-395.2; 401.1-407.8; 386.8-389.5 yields -9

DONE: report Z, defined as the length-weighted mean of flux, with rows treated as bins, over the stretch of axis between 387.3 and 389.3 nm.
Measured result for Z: 4.06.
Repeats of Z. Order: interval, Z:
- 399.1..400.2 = 7.24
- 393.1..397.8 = 4.04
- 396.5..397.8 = 3.43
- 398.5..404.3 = 7.48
